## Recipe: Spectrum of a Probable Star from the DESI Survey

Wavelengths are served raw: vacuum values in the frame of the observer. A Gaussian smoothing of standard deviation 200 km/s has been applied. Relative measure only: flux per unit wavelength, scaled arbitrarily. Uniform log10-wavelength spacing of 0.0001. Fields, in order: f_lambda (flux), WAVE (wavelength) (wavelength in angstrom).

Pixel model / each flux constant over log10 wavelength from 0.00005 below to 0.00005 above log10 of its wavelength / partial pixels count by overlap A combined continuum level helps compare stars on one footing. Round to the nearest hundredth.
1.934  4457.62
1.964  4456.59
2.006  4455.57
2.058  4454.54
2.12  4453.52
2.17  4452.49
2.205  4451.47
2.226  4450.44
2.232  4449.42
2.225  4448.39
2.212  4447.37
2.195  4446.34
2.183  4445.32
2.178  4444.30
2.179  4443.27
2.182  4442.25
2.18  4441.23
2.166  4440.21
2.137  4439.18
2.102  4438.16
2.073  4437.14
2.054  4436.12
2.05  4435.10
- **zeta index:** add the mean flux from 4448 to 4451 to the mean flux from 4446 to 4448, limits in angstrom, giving 4.43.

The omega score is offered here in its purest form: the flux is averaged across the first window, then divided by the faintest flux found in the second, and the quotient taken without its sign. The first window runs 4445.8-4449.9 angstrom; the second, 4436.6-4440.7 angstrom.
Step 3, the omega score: 1.07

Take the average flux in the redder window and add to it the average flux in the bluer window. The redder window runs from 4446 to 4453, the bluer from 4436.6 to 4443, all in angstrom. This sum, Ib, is 4.35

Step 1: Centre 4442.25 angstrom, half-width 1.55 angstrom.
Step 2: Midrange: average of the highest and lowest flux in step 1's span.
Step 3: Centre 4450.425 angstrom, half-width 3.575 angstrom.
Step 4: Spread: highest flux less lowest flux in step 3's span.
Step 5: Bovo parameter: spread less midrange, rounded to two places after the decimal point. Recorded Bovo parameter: -2.07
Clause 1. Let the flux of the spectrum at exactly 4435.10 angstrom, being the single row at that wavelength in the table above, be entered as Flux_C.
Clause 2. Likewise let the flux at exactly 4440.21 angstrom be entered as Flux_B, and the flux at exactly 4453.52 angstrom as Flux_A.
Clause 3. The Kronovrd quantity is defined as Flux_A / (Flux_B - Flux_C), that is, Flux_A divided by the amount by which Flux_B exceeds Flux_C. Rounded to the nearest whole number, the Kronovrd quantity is 18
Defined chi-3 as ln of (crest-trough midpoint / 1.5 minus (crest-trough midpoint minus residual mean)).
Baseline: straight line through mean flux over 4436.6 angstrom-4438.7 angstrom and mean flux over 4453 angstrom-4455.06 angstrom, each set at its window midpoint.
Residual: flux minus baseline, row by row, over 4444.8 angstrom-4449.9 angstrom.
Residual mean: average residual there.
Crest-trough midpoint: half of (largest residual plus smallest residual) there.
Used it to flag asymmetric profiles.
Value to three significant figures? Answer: -2.51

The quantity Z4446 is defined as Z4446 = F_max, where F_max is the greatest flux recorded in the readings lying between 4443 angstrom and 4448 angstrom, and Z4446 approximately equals 2.212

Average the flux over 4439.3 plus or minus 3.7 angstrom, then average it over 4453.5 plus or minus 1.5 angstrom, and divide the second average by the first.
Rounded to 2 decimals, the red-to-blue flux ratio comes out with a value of 0.99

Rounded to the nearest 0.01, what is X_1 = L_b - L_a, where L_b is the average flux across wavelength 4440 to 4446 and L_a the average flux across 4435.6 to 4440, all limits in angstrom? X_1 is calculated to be 0.09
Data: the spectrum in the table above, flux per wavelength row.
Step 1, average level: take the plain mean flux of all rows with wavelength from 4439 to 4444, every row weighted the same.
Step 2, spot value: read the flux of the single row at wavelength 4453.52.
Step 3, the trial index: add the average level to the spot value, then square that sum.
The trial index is 18.4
